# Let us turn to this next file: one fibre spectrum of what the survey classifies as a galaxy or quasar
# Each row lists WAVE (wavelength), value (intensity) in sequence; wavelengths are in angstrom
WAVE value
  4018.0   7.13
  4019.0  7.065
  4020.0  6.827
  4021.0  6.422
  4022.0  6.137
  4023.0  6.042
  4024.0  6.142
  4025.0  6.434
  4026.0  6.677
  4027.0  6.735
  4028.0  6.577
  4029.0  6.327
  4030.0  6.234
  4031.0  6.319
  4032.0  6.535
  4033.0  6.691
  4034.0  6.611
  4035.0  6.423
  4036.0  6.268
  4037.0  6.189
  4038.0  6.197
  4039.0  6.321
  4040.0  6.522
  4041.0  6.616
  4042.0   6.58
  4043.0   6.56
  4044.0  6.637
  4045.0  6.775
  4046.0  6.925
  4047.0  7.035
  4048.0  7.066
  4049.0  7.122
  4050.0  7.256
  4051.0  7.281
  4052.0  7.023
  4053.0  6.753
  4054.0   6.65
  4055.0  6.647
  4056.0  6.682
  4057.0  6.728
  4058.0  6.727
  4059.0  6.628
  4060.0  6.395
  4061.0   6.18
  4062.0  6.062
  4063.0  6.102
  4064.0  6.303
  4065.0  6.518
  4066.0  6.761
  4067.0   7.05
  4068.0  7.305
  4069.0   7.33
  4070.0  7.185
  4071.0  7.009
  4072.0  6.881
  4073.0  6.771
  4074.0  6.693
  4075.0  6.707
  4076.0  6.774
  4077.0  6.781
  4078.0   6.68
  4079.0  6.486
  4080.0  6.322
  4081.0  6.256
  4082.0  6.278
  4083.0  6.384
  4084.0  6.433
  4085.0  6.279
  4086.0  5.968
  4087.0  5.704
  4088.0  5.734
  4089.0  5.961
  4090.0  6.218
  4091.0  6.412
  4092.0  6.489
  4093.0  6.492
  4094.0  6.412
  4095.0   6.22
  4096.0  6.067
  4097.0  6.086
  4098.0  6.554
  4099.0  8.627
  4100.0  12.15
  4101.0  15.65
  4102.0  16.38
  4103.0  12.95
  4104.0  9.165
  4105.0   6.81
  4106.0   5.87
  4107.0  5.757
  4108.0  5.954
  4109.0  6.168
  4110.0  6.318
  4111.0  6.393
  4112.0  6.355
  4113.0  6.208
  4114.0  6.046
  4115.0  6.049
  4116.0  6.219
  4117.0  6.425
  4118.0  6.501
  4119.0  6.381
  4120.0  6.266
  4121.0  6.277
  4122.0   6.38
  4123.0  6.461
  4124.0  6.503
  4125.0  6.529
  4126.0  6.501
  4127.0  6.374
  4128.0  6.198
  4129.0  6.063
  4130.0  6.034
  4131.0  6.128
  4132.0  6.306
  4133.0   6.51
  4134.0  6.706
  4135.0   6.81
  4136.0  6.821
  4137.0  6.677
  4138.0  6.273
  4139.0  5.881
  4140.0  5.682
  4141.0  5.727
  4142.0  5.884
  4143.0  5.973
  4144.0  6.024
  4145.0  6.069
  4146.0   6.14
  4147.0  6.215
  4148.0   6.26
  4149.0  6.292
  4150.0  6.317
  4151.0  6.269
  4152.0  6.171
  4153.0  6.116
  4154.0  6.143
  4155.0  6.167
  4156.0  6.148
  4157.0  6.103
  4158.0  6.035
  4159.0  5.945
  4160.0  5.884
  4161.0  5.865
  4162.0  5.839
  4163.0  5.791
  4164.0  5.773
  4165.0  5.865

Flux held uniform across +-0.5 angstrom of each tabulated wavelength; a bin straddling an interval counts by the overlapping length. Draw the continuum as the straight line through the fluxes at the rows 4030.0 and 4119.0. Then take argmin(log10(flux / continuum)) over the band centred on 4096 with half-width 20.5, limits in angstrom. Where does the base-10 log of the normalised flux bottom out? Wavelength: 4087.0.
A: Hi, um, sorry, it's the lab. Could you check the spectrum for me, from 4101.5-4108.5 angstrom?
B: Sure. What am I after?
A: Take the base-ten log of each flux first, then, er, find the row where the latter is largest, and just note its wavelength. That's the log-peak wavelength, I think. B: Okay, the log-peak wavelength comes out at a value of 4102.0 angstrom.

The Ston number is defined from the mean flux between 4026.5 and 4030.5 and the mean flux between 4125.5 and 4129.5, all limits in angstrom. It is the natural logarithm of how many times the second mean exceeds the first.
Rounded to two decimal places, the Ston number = -0.03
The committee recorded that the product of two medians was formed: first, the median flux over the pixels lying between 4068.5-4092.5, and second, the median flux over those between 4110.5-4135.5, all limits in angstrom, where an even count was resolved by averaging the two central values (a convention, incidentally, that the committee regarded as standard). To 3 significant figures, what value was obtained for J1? 41.2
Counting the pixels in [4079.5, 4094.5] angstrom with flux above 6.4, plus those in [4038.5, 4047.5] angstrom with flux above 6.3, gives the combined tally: 14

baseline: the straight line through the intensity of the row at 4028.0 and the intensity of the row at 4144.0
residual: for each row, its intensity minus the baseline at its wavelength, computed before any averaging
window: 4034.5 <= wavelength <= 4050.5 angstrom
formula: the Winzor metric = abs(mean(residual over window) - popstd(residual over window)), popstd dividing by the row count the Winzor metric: 0.20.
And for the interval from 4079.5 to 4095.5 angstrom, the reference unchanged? 0.32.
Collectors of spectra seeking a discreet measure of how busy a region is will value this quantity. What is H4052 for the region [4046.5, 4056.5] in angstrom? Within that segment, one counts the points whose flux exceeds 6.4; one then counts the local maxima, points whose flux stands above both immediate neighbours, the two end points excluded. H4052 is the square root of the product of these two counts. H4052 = 3.2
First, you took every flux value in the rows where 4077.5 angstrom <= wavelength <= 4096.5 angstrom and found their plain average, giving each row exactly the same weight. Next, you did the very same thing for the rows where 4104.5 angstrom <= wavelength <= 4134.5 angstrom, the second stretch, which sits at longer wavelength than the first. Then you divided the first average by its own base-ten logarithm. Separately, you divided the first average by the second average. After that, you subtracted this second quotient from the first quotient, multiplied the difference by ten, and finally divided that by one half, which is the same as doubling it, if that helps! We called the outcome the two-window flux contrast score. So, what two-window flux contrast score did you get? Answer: 137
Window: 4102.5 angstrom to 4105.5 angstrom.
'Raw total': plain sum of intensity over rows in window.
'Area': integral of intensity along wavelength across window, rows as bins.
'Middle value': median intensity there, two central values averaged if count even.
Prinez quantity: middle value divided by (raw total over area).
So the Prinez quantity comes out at 9.2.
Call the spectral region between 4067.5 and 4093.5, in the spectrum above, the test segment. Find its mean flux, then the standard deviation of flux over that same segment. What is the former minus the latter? 6.1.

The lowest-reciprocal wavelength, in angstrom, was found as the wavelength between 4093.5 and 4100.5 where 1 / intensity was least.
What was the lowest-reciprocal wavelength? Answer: 4100.0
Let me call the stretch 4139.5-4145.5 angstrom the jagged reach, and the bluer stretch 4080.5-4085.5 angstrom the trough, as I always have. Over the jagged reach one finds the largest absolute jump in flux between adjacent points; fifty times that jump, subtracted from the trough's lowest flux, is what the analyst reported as -2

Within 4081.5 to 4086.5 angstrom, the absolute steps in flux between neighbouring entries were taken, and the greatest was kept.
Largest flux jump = 0.31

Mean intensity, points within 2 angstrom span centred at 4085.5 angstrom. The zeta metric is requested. 6.1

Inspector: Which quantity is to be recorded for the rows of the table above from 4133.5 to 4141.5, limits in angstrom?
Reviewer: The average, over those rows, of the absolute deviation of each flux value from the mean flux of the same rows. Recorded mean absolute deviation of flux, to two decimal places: 0.43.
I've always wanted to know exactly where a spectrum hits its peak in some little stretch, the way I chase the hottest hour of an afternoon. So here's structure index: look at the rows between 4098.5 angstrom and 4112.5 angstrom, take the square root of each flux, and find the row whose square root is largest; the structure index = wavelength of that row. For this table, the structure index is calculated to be 4102.0 angstrom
